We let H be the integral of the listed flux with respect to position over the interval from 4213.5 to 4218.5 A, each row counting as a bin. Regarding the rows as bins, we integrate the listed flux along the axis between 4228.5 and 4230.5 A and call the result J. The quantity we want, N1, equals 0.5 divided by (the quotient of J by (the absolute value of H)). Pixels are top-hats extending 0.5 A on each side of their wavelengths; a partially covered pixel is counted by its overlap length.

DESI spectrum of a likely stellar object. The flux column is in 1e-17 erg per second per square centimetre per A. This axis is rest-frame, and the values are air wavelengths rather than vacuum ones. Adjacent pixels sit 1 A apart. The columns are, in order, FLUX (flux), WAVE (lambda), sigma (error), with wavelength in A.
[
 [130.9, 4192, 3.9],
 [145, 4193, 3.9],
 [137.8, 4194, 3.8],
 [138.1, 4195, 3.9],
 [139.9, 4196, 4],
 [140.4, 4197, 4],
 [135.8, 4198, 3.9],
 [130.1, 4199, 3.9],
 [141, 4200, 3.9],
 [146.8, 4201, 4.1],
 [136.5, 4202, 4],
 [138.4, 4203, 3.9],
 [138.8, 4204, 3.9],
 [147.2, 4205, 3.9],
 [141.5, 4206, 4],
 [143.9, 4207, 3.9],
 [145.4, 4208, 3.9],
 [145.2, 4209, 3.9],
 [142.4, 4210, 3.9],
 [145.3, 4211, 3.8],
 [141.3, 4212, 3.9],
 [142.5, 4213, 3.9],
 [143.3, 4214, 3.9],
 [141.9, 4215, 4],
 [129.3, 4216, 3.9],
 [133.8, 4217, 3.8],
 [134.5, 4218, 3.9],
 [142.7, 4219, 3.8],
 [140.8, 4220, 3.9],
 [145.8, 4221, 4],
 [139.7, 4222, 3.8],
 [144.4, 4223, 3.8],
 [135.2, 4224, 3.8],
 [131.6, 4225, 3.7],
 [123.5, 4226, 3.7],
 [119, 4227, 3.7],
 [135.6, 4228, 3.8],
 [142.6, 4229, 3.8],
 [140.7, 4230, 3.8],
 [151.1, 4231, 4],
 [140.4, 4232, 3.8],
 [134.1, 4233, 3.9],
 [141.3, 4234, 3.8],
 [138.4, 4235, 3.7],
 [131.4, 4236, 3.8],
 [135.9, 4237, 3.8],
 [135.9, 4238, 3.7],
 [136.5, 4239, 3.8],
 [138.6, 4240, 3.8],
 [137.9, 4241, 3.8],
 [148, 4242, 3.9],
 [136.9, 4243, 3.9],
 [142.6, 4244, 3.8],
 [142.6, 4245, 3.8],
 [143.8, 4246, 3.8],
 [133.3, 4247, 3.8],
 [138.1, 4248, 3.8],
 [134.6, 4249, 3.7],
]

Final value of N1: 1.21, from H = 683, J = 283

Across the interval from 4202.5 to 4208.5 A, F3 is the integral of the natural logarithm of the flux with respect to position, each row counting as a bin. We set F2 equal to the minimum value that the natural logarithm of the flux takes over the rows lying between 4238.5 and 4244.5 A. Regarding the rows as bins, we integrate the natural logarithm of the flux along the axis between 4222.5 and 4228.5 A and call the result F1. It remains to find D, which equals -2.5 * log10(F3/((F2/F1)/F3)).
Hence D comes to -9.305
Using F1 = 29.3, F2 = 4.92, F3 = 29.8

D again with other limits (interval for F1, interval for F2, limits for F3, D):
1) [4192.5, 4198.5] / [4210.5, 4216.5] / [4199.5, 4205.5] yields -9.327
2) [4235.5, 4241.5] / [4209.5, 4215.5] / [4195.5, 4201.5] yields -9.294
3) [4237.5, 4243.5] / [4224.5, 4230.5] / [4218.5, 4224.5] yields -9.344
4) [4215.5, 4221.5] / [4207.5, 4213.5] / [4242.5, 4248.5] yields -9.298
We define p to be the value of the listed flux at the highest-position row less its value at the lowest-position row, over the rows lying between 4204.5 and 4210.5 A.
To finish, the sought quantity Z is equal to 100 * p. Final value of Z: -480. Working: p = -5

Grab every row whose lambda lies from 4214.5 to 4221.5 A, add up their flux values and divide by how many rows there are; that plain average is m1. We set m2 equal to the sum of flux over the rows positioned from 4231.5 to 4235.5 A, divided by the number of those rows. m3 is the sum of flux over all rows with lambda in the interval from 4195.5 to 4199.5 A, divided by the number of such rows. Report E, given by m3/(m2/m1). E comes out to 136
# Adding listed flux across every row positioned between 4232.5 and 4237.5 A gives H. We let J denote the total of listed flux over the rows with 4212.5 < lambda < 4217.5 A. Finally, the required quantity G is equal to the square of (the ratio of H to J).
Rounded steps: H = 681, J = 691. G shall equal 0.97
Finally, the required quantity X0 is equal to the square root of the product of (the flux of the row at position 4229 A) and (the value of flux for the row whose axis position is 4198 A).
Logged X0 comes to 139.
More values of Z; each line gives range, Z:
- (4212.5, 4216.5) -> -1320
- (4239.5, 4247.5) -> -530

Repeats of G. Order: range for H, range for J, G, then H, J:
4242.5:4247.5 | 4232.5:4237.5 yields 1.05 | 699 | 681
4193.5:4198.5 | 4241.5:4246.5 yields 0.94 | 692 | 714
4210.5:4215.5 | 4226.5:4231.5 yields 1.07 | 714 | 689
